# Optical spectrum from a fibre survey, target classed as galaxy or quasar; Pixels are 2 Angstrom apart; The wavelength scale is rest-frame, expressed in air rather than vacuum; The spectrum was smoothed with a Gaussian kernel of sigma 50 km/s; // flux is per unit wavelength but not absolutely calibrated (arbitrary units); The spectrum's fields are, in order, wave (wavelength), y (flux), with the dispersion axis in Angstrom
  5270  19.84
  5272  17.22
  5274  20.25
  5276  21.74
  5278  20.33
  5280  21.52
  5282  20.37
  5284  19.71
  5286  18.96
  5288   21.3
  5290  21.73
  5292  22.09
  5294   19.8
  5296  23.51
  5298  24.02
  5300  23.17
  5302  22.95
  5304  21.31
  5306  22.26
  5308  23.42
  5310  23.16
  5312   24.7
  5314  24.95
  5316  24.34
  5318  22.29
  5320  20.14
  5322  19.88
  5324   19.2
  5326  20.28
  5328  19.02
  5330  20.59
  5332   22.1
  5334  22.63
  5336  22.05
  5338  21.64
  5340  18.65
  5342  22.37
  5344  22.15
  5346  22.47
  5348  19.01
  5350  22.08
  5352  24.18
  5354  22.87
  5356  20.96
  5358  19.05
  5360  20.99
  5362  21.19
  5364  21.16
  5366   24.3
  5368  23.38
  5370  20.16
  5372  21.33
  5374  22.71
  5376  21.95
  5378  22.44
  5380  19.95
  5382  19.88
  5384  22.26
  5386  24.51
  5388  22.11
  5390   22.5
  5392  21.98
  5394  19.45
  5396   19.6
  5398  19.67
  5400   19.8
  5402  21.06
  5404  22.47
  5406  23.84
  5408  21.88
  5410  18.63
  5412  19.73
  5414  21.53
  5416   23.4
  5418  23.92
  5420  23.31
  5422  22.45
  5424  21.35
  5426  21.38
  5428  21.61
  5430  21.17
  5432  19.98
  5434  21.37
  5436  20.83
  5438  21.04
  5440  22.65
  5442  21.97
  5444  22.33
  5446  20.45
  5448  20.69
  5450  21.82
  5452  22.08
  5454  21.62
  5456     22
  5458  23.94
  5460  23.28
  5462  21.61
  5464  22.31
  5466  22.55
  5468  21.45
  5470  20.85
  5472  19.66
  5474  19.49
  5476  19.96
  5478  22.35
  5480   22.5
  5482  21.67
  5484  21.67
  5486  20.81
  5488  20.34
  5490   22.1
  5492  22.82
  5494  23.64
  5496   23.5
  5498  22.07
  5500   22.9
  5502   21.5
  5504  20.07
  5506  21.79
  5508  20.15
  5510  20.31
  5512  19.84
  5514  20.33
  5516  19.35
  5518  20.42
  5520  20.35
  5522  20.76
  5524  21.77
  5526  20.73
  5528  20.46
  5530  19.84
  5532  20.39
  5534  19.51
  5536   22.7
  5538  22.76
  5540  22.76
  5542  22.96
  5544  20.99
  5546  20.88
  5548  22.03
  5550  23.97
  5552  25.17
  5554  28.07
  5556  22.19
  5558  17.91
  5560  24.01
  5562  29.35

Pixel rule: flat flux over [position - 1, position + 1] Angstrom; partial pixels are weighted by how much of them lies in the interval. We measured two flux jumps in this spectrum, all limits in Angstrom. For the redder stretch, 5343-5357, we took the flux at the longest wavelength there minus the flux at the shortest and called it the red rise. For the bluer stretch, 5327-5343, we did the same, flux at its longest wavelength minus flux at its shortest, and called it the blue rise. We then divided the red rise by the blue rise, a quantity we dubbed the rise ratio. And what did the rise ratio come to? -0.4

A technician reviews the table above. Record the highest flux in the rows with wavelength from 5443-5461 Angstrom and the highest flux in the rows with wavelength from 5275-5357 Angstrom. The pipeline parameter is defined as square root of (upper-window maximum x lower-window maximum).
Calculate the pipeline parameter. 24.4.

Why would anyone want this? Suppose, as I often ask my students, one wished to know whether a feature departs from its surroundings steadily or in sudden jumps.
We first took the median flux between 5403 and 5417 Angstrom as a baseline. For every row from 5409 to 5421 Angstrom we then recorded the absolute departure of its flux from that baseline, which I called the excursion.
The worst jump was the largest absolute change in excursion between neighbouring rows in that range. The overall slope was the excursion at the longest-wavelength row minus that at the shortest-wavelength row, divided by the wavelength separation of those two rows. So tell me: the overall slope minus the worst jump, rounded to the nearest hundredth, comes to -1.98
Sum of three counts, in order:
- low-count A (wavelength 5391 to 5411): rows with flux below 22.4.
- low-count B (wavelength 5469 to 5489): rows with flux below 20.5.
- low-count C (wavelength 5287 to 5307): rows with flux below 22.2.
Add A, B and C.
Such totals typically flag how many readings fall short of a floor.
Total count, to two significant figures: 17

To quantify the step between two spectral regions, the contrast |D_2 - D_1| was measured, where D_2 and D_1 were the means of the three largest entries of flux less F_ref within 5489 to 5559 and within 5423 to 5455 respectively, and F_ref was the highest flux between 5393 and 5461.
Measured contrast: 3.4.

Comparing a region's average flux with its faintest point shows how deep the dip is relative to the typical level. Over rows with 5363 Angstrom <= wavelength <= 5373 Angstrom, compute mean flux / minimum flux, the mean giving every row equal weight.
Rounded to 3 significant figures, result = 1.09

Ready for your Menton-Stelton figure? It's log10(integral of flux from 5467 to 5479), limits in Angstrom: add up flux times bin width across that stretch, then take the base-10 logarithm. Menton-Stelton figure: 2.394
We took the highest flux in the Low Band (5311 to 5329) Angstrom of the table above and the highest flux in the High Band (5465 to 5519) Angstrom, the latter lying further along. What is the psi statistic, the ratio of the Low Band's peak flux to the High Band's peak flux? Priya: 1.06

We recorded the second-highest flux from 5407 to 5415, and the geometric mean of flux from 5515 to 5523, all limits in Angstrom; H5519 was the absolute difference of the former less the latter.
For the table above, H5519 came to 1.3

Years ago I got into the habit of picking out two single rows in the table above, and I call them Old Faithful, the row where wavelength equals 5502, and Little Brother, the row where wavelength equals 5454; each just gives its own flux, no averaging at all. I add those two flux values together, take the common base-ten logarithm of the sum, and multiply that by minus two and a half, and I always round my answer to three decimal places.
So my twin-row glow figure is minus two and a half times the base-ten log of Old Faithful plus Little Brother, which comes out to -4.087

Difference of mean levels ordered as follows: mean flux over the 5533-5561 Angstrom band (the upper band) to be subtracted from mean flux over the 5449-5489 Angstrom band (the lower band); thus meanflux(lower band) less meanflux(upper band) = -1.0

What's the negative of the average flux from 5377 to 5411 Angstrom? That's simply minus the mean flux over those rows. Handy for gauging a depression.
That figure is -21.3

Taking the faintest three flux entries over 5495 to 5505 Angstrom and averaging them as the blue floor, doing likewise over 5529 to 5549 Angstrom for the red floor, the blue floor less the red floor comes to 1.3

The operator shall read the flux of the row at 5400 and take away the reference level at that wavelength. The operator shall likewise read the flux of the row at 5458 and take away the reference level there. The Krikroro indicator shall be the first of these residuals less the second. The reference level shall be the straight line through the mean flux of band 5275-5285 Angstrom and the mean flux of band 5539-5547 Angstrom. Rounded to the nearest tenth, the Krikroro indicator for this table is -3.9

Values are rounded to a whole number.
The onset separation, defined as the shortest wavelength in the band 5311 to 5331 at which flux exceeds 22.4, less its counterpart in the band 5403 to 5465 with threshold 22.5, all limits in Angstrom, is -94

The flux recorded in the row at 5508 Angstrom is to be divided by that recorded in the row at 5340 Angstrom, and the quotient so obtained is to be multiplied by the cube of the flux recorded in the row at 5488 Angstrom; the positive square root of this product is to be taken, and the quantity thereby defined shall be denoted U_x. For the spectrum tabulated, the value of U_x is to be 95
